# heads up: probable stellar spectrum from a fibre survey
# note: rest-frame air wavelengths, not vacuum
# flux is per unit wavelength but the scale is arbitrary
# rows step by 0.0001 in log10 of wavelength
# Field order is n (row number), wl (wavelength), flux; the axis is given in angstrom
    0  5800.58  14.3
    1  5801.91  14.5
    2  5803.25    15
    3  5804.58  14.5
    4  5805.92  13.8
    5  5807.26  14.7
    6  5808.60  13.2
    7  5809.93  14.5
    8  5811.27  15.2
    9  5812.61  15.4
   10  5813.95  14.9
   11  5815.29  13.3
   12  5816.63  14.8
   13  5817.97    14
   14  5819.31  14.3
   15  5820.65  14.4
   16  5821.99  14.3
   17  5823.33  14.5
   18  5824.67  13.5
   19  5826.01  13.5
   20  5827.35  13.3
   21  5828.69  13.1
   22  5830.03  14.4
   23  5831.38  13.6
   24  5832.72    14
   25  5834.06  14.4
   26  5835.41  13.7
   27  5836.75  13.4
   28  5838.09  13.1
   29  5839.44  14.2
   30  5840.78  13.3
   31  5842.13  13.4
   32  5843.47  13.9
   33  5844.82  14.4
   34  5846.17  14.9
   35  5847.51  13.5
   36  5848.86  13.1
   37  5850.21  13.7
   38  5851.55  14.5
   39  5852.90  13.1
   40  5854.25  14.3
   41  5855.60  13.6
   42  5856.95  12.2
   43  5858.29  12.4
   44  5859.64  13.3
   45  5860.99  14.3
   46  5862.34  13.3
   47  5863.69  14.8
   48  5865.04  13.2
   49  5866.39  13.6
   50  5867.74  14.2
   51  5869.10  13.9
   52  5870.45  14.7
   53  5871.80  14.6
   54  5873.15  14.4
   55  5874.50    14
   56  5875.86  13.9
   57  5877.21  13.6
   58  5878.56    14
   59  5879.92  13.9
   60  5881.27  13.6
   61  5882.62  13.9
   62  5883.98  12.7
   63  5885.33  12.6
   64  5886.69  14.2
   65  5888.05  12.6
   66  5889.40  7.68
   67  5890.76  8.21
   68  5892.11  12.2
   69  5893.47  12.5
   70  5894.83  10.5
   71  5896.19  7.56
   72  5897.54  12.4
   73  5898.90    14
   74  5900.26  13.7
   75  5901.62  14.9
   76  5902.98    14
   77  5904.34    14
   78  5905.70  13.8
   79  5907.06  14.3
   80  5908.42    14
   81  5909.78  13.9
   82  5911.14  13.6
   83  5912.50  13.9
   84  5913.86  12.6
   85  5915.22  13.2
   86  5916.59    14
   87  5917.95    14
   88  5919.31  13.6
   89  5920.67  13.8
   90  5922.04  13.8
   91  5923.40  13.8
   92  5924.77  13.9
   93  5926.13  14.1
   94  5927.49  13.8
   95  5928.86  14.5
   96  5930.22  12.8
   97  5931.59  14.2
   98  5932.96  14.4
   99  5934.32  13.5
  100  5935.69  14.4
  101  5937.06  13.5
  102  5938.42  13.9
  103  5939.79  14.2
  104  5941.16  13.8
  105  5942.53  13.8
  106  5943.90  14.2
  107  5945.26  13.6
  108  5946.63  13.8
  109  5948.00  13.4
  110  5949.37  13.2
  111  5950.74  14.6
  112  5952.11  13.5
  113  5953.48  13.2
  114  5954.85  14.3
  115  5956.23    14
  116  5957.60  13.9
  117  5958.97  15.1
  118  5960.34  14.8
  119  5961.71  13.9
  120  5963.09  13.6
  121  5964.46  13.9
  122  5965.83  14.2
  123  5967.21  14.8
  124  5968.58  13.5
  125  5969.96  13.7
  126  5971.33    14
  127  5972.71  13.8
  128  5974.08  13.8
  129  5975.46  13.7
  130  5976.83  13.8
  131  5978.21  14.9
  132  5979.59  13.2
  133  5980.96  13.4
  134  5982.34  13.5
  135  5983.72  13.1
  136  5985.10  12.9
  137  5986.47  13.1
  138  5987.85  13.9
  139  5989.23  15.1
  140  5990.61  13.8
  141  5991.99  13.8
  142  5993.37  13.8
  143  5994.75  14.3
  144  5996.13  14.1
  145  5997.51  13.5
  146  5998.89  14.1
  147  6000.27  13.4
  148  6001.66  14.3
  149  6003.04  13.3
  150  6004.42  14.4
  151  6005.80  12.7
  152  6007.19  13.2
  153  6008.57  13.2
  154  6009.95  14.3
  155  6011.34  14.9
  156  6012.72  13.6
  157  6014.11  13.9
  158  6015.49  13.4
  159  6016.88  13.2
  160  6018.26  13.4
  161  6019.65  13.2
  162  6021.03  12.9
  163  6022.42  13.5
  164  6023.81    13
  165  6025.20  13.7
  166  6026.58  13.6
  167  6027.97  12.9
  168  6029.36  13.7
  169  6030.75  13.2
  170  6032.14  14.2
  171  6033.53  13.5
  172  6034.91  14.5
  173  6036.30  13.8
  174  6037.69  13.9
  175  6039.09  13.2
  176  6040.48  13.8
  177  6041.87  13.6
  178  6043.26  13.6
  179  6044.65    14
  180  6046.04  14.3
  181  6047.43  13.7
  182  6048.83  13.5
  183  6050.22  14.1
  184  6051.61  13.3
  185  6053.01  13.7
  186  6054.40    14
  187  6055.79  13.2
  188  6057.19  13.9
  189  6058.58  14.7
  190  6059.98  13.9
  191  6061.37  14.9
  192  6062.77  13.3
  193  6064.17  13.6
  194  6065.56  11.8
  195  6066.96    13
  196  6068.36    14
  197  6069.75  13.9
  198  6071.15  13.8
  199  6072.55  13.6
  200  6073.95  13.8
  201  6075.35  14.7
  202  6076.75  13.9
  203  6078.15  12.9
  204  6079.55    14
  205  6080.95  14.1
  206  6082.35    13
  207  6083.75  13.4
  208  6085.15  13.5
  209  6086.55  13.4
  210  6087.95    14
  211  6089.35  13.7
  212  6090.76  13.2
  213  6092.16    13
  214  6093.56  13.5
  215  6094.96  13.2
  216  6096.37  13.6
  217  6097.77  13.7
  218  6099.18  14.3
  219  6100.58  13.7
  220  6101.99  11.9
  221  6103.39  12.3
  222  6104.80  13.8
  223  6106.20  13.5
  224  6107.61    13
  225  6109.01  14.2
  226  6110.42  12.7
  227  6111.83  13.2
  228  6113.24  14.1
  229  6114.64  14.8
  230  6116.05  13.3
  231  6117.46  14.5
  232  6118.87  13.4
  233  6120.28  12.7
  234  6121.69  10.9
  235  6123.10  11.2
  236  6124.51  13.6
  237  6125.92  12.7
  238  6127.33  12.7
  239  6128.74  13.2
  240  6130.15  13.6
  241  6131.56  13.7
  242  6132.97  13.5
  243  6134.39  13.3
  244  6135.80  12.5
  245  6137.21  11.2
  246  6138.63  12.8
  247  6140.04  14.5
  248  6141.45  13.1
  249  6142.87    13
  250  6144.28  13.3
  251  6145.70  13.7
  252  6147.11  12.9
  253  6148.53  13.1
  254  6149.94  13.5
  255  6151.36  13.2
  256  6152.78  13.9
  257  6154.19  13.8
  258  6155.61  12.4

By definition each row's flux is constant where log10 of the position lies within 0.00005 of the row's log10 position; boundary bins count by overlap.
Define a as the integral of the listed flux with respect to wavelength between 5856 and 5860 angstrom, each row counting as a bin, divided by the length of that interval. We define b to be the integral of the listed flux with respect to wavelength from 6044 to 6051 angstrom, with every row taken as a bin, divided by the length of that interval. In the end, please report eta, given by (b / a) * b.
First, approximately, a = 12.7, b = 13.92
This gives 15.3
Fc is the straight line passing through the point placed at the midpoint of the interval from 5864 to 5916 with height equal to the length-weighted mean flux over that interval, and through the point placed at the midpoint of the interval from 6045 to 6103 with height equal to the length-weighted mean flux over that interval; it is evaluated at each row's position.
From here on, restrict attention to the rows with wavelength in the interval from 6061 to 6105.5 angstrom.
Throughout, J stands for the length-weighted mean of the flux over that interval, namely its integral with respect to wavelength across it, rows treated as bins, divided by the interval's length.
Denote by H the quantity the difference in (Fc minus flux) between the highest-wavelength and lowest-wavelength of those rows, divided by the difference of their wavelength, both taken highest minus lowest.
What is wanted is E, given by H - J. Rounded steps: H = 0.028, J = 13.50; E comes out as -13.5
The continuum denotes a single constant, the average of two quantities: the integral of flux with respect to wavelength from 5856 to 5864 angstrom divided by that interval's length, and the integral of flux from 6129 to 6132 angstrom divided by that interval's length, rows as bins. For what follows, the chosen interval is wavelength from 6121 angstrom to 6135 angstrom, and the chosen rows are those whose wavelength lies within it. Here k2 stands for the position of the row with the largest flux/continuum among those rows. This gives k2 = 6131.56 angstrom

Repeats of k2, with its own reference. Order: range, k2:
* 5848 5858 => 5851.55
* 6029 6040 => 6034.91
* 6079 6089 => 6080.95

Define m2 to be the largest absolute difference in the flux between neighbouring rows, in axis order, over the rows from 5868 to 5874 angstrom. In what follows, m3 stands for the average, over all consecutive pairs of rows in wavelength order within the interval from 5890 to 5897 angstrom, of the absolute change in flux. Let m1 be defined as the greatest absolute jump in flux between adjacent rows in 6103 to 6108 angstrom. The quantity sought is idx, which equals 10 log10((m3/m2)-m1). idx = 1.4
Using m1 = 1.5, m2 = 0.80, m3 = 2.31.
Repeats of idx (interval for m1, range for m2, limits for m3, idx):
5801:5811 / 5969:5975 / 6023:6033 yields -2.1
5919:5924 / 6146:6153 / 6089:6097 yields -4.6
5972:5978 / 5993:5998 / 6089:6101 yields -2.5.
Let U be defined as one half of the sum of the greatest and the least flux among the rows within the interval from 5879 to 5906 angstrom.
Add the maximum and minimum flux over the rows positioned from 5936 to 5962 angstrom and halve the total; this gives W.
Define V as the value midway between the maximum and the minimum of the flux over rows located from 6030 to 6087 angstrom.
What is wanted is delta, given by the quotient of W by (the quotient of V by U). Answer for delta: 12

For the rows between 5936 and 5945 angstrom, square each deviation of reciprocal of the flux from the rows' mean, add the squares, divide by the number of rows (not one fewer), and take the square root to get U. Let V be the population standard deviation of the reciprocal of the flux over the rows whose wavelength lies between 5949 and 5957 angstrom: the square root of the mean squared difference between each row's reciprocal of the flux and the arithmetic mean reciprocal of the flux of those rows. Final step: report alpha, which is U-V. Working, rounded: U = 0.0013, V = 0.0028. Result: -0.0015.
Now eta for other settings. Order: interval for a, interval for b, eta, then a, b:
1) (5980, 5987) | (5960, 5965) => 14.8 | 13.2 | 14.00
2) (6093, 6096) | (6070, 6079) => 14.2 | 13.4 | 13.78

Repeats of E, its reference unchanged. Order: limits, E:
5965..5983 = -13.8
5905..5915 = -13.6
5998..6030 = -13.5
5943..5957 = -13.8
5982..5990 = -13.8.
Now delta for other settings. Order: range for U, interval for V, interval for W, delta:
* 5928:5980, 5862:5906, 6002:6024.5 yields 17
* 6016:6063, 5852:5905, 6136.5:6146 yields 16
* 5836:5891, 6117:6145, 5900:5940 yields 12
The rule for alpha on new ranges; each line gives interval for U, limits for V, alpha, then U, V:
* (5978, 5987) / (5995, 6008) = 0.0002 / 0.0032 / 0.0030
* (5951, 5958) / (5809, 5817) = -0.0013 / 0.0021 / 0.0034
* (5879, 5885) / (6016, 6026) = 0.0013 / 0.0028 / 0.0015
